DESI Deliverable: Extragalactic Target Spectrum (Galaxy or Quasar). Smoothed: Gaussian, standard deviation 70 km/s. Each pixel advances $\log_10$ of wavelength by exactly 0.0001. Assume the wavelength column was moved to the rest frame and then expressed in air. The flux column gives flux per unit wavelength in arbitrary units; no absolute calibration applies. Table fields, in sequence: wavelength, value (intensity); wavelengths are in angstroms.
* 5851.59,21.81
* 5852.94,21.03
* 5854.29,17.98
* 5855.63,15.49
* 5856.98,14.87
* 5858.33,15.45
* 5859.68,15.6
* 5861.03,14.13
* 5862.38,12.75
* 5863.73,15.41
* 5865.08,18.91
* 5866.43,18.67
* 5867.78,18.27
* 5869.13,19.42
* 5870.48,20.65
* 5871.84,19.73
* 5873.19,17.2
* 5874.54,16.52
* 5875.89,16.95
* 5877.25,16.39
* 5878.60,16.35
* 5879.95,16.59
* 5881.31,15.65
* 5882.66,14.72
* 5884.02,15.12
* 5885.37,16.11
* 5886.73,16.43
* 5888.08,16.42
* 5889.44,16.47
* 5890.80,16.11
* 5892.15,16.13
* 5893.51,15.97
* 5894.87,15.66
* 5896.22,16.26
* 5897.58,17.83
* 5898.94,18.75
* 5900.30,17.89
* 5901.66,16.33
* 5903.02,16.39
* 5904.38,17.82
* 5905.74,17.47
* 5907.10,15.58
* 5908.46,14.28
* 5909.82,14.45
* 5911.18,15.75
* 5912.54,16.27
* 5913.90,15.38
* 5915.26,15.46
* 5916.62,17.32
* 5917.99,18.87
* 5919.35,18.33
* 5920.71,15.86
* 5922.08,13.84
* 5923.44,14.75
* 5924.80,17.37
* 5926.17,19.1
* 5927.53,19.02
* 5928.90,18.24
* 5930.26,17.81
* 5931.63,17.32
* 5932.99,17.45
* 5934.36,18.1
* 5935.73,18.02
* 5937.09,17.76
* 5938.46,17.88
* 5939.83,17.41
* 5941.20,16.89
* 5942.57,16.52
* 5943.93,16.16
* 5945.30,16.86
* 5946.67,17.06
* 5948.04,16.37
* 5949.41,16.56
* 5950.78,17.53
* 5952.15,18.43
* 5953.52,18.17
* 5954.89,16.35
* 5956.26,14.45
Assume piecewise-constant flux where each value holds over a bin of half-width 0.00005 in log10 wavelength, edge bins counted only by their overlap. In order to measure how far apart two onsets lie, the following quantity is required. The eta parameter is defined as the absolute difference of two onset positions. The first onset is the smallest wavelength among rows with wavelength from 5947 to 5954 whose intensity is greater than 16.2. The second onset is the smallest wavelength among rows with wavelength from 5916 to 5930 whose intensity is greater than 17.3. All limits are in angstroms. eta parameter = 31.4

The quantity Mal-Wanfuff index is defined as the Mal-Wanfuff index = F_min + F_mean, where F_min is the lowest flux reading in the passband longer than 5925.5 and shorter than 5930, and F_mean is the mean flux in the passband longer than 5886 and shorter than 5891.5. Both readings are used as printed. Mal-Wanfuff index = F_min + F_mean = 34.6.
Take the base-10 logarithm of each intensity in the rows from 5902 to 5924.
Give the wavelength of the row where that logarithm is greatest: 5917.99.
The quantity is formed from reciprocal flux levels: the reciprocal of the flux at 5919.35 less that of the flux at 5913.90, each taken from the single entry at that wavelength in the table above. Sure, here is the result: -0.010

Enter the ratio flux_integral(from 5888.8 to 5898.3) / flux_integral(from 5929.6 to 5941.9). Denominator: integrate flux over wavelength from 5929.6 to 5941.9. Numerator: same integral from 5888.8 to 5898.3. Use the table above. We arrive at 0.72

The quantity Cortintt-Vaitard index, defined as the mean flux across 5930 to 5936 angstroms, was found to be 17.7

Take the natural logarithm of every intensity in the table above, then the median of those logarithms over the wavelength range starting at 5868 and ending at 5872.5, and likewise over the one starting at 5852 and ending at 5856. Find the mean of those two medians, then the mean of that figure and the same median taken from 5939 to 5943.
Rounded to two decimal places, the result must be 2.88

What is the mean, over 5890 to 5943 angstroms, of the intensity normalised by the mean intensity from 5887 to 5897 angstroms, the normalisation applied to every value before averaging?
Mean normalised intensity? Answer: 1.04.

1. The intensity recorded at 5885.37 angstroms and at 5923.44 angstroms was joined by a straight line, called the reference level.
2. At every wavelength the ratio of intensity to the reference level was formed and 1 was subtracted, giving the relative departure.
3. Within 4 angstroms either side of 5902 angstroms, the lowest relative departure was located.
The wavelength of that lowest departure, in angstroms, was 5901.66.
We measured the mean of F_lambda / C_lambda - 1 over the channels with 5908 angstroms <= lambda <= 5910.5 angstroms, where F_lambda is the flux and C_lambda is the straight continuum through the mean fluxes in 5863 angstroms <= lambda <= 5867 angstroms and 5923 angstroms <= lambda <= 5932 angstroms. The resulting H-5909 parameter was -0.19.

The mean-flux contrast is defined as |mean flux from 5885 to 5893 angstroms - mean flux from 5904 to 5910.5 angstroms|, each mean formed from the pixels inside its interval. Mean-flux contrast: 0.4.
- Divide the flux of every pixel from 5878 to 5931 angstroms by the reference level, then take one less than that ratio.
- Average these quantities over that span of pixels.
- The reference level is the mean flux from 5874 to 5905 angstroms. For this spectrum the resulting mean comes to 0.003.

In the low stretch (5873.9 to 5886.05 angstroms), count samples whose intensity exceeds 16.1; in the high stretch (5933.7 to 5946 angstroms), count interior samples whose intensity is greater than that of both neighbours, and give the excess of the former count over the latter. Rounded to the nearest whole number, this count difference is 5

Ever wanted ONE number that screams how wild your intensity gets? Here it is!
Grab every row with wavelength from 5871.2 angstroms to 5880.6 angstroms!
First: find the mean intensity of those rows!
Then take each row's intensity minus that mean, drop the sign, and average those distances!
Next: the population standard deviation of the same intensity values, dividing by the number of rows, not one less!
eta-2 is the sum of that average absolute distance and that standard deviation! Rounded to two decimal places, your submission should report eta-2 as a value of 1.89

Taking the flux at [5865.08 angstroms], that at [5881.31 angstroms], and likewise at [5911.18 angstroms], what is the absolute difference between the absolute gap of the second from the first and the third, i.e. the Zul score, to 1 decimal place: 12.5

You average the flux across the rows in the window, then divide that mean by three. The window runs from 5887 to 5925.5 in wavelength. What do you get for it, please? 5.46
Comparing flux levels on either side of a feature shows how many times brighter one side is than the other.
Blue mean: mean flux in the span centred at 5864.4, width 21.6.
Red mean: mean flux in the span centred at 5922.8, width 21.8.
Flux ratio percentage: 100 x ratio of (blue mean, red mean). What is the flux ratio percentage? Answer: 99.5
